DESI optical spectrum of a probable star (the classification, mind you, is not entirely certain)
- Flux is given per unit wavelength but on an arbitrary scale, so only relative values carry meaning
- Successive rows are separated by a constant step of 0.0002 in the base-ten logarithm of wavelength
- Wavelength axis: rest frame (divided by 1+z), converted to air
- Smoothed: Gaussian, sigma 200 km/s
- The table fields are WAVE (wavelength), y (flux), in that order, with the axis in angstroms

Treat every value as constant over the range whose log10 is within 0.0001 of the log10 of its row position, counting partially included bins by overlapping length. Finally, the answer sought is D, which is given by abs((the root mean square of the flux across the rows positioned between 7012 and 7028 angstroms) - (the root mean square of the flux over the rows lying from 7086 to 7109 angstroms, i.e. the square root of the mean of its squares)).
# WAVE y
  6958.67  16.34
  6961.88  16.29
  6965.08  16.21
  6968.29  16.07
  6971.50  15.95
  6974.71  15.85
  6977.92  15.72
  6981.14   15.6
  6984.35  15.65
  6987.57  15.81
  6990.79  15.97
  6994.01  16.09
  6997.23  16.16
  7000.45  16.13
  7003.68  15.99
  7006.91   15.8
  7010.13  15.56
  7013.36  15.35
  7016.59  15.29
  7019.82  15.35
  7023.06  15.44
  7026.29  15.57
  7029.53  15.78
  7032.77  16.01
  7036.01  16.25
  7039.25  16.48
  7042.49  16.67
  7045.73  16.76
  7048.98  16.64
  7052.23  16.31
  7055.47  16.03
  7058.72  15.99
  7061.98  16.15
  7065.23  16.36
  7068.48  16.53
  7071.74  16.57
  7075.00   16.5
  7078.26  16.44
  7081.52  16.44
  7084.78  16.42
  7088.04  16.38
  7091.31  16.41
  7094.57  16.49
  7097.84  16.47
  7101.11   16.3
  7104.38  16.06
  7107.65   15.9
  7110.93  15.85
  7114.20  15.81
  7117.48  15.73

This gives 0.89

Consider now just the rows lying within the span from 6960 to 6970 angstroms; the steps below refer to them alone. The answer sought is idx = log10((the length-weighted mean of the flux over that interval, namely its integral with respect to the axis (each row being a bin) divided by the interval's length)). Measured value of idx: 1.209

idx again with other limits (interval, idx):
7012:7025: 1.187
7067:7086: 1.217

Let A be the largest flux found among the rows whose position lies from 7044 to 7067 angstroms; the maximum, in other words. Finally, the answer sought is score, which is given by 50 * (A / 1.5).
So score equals 559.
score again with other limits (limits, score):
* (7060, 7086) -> 552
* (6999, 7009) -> 538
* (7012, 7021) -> 512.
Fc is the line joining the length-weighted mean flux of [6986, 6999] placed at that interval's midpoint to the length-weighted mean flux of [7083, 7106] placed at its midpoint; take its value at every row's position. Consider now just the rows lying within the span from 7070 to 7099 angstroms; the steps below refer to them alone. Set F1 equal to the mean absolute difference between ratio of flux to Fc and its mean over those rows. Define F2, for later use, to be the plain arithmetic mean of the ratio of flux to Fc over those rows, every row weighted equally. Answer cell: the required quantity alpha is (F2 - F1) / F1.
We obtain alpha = 309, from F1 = 0.0033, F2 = 1.01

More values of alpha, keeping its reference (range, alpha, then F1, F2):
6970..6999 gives 106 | 0.0092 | 0.99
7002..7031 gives 76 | 0.0125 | 0.97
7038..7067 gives 63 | 0.0158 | 1.01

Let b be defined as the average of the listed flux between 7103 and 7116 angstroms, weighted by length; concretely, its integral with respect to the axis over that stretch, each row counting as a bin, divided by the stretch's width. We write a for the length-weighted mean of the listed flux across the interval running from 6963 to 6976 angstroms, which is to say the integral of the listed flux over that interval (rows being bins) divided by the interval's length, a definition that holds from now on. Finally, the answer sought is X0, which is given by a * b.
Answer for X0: 255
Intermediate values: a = 16.0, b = 15.9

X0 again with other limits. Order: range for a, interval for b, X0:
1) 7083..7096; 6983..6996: 261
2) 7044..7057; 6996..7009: 263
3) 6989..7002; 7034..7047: 266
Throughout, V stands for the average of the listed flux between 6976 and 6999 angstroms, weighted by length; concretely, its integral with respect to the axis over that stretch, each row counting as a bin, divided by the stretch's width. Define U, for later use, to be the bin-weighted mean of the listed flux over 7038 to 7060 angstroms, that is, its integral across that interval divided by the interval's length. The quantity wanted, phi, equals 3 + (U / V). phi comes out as 4.04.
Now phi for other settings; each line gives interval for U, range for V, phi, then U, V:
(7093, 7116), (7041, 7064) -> 3.99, 16.1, 16.4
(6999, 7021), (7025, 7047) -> 3.96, 15.6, 16.2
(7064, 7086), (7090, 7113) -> 4.02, 16.5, 16.2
